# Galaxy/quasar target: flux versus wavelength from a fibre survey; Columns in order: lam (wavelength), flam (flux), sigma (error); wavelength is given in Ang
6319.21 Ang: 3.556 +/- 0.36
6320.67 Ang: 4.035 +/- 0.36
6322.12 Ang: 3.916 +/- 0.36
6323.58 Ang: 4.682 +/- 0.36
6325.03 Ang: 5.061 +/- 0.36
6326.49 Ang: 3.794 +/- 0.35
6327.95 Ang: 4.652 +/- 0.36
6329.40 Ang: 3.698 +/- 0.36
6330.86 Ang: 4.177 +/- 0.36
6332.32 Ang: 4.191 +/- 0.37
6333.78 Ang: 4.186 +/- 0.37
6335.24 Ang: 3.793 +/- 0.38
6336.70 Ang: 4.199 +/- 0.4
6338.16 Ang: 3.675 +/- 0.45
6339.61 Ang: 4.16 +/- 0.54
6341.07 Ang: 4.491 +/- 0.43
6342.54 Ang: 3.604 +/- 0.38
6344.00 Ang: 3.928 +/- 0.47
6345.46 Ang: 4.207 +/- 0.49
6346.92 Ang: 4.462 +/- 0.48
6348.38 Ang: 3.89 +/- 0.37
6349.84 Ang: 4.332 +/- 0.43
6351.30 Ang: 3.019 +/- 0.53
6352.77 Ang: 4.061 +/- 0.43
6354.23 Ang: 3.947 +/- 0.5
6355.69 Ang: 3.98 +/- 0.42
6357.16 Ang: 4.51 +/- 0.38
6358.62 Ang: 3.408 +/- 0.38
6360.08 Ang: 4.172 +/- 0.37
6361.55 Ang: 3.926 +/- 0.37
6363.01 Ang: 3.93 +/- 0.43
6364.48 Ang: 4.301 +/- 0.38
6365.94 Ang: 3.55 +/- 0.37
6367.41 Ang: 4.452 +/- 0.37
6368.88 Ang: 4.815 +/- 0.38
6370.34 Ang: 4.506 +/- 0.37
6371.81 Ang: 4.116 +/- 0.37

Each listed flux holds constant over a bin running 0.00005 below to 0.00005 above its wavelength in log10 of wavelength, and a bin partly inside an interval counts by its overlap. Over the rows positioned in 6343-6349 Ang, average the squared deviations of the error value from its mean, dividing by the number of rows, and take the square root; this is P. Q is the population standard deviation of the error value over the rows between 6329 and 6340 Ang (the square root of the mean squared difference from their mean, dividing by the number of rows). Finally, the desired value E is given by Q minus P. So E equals 0.010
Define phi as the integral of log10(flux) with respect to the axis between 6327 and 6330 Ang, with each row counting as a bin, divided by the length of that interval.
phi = 0.618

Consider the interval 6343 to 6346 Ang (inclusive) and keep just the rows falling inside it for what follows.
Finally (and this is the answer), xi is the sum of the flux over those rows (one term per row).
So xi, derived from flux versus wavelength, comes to 8.1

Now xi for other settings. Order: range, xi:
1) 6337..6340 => 7.8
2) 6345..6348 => 8.7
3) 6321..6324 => 8.6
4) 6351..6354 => 7.1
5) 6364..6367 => 7.9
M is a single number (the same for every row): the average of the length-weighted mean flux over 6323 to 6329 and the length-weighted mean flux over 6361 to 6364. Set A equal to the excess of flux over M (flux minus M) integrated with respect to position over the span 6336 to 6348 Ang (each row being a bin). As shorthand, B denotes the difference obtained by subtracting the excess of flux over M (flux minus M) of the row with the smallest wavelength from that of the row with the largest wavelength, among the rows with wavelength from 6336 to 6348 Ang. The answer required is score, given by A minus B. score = -2.0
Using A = -1.8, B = 0.3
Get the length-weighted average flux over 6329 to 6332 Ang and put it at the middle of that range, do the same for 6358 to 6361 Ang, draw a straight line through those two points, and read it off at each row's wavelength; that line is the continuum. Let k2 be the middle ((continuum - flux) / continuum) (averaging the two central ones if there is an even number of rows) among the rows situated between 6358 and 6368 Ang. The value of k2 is -0.04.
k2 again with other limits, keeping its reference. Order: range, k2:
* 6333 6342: -0.06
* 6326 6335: -0.05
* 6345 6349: -0.08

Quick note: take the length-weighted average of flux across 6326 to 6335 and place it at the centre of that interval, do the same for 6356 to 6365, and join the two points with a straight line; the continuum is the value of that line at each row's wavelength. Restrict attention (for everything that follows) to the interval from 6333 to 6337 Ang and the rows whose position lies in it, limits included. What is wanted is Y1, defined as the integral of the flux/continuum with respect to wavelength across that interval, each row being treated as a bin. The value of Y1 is 3.95 Ang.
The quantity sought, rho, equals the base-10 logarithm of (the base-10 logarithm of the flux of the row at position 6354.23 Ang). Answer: -0.22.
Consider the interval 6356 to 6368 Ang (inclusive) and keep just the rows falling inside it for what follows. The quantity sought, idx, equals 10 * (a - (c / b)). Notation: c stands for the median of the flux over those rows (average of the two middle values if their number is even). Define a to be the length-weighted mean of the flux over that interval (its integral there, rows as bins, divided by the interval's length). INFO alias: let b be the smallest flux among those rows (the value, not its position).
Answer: 28.4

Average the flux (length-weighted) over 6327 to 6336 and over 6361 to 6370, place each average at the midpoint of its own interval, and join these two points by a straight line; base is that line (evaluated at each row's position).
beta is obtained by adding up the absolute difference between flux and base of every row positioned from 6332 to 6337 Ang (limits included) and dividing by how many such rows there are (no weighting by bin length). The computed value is 0.14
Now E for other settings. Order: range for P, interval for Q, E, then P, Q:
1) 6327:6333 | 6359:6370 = 0.016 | 0.004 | 0.020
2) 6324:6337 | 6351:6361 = 0.044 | 0.014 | 0.058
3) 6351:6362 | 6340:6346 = -0.016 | 0.058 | 0.042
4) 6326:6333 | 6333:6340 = 0.056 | 0.006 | 0.062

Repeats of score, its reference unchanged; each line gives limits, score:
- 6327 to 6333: 0.1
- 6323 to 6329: 1.6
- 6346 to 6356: -2.2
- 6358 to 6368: -3.7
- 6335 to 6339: -1.2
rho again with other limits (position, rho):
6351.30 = -0.32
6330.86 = -0.21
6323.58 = -0.17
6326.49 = -0.24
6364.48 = -0.20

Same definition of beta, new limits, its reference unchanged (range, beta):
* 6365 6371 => 0.46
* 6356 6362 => 0.34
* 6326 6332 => 0.33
